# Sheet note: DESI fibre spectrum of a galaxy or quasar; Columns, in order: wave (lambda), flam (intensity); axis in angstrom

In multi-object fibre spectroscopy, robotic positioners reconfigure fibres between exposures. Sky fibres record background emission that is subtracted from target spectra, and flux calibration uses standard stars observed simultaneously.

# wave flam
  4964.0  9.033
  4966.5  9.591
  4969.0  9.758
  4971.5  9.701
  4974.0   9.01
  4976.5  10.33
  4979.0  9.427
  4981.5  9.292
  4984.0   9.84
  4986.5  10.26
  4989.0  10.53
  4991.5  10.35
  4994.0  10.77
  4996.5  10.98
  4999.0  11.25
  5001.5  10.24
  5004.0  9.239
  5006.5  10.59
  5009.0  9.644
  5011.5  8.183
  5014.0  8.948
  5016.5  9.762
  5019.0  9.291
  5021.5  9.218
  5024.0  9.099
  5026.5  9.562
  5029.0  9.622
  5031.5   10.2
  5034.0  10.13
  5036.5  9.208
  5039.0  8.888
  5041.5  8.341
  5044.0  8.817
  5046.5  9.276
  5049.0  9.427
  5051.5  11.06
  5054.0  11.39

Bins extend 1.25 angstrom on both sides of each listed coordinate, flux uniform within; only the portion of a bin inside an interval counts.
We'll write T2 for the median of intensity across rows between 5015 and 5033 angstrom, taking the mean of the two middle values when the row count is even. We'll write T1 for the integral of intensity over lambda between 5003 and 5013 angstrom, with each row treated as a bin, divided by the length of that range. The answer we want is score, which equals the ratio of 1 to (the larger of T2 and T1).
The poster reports 0.105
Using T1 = 9.41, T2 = 9.6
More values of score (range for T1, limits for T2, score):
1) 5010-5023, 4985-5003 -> 0.095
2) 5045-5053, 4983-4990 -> 0.097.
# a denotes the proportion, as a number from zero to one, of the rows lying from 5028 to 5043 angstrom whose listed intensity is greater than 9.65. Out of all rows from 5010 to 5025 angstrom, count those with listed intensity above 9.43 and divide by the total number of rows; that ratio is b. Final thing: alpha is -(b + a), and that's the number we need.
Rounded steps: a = 0.33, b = 0.17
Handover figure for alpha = -0.50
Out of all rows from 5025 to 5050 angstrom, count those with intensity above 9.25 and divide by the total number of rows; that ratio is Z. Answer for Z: 0.60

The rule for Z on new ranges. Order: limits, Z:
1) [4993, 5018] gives 0.70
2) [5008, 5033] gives 0.60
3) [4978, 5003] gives 1.00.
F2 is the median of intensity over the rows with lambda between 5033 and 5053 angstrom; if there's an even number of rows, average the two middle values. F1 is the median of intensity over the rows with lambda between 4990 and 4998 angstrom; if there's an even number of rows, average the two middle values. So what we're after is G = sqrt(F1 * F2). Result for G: 10.0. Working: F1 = 10.8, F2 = 9.2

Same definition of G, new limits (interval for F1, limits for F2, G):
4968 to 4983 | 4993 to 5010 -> 10.1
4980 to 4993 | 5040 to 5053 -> 9.8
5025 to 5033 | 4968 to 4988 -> 9.7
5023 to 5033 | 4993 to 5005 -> 10.2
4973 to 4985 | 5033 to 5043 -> 9.2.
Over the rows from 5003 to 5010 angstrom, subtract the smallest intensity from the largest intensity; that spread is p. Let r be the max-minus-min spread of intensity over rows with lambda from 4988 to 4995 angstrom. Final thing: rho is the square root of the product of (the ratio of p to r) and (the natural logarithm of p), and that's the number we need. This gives 0.98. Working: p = 1.35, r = 0.42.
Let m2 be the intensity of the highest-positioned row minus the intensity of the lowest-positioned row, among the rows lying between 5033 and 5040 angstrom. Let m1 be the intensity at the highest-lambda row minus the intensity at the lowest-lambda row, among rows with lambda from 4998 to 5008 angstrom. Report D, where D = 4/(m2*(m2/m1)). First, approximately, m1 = -0.7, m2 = -1.2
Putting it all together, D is -2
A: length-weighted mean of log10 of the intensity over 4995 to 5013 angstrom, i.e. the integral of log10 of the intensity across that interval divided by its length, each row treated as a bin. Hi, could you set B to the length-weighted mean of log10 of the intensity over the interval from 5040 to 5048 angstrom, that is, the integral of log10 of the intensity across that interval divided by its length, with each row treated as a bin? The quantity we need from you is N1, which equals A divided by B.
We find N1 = 1.06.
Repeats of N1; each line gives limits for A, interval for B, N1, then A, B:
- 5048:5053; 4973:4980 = 1.03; 1.013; 0.98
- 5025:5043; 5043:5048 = 1.02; 0.973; 0.96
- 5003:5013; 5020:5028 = 1.00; 0.972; 0.97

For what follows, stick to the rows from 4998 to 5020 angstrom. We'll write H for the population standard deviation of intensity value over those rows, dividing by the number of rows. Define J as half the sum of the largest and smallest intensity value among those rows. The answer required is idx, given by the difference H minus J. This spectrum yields -8.9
